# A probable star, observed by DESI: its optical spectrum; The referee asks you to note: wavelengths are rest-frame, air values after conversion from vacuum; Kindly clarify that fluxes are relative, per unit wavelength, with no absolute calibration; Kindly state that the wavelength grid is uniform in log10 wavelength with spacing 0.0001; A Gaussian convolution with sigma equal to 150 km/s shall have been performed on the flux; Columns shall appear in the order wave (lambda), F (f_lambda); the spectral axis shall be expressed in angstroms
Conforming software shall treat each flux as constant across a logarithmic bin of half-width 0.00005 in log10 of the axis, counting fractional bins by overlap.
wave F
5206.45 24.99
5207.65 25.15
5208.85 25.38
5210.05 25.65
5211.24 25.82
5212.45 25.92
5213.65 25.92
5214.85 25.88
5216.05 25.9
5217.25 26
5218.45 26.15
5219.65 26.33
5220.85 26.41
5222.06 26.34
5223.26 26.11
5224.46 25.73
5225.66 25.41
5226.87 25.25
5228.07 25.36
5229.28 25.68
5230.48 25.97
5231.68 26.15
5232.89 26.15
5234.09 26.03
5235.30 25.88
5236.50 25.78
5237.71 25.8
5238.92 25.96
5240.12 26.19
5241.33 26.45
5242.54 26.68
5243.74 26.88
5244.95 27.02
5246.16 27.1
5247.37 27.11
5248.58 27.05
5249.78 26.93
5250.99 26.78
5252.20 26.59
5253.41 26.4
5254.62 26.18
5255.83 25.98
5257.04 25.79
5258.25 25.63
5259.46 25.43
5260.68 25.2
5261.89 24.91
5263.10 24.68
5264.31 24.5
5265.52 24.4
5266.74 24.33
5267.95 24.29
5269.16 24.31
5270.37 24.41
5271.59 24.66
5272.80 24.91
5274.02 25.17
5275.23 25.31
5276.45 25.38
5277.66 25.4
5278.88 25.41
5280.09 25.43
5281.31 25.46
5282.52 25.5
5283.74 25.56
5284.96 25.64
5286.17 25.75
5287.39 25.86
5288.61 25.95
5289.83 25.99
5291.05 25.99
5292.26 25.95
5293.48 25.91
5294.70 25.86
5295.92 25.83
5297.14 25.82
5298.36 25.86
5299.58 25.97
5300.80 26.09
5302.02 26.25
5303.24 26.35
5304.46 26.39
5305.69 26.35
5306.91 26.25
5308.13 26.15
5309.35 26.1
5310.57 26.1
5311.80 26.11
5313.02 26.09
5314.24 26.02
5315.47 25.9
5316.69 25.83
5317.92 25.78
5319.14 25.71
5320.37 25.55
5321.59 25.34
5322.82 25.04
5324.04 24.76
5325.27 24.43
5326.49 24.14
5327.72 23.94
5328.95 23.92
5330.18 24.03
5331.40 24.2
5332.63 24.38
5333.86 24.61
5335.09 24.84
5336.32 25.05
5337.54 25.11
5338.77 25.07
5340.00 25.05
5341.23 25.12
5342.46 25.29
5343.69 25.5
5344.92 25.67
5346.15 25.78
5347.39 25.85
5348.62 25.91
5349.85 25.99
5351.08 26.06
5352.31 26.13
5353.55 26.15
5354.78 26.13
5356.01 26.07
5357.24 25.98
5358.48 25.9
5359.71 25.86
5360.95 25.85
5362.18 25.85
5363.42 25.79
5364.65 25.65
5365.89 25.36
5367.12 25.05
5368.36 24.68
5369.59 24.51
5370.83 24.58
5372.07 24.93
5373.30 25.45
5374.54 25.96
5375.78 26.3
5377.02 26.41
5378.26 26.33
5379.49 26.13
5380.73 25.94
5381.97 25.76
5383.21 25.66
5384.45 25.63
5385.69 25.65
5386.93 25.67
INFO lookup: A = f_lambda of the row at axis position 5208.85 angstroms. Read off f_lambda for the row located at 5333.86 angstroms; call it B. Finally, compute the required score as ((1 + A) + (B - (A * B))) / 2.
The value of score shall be -287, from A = 25.38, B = 24.61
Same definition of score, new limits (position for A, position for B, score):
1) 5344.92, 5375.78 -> -311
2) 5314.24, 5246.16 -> -326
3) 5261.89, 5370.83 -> -281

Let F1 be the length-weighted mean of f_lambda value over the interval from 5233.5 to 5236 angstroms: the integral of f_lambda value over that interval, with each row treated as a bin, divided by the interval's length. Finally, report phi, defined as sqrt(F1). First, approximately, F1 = 26.0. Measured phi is 5.09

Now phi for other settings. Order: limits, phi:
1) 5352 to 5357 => 5.11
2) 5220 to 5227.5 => 5.09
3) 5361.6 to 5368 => 5.05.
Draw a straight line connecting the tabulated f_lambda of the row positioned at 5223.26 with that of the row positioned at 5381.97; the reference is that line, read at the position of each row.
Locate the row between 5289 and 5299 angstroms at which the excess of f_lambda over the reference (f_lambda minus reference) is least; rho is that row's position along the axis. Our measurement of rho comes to 5297.14 angstroms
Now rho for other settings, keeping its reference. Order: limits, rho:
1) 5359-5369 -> 5368.36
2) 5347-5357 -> 5347.39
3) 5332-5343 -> 5332.63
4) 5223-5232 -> 5226.87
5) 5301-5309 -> 5308.13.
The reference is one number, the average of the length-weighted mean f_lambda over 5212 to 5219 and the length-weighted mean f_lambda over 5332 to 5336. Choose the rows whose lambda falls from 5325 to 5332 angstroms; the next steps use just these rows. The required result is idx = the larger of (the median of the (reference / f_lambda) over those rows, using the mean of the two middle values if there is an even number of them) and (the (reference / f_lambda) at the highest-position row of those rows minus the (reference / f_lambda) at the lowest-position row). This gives 1.05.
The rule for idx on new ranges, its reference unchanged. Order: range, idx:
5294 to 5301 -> 0.98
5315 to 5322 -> 0.98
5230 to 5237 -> 0.97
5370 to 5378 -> 0.98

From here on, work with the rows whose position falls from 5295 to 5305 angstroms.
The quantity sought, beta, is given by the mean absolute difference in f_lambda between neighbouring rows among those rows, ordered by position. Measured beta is 0.08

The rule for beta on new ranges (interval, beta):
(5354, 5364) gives 0.05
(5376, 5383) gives 0.16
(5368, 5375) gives 0.32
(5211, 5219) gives 0.07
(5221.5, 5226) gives 0.31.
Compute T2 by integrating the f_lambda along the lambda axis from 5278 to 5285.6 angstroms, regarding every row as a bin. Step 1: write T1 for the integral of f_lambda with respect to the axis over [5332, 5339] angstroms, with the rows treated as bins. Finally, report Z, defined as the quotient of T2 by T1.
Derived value 1.12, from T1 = 174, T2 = 194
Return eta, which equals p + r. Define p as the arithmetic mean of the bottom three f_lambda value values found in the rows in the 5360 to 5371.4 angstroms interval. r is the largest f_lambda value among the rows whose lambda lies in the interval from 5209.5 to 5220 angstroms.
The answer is 50.9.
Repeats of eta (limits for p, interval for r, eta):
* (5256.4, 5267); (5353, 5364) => 50.6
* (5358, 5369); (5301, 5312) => 51.4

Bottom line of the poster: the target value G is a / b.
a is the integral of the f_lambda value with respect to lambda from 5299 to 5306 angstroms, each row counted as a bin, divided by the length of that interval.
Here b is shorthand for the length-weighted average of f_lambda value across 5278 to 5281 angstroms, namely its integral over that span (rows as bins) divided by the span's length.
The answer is 1.03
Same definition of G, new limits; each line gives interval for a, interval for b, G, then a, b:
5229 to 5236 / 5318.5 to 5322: 1.02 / 26.02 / 25.6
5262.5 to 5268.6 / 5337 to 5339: 0.97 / 24.45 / 25.1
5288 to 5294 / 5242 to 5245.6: 0.97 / 25.97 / 26.9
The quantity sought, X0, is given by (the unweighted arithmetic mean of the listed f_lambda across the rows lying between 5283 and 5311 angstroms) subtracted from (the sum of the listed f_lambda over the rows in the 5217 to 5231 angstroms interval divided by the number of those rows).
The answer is -0.1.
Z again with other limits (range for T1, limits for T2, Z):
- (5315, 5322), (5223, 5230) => 1.00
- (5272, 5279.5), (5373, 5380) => 0.97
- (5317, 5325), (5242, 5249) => 0.93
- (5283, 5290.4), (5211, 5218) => 0.95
